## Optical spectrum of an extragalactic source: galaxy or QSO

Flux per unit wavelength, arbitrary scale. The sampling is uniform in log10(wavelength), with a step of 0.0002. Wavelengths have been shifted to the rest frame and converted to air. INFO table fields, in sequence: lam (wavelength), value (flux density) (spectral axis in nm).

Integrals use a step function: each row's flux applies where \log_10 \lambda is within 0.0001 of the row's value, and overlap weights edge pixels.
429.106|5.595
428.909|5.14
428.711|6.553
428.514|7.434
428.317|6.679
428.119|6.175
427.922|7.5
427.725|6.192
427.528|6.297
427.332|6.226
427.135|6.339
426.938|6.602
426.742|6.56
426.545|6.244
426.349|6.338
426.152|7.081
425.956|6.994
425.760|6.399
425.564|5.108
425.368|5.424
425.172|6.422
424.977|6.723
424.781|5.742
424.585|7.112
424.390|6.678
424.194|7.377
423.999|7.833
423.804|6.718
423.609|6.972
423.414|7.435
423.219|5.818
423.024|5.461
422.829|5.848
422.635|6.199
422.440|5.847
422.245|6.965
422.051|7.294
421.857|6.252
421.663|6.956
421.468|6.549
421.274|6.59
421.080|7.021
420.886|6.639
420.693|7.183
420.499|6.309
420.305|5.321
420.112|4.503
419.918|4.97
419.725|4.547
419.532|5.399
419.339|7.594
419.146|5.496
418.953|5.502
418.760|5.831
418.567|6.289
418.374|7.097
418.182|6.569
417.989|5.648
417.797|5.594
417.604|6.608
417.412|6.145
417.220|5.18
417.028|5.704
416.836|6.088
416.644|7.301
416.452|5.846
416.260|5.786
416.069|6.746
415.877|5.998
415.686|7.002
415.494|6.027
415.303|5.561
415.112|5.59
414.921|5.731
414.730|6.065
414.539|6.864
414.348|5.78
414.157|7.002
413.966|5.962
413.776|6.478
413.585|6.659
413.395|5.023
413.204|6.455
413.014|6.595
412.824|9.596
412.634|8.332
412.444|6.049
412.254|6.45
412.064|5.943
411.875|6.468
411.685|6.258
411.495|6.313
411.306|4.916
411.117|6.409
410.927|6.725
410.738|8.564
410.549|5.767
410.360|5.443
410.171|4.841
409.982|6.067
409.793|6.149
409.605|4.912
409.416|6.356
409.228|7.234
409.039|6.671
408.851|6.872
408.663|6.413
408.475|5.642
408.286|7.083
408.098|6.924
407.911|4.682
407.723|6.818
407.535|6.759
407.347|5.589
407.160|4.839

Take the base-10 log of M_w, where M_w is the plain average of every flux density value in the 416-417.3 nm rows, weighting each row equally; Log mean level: 0.785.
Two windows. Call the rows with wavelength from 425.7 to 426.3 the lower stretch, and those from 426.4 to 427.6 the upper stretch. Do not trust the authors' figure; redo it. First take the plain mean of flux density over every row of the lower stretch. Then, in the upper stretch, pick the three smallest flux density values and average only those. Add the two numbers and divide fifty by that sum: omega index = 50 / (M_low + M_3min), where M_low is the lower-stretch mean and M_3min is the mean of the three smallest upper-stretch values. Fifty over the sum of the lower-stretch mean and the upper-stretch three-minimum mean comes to 3.8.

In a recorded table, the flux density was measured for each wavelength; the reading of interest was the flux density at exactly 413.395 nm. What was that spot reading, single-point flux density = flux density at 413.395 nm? 5.023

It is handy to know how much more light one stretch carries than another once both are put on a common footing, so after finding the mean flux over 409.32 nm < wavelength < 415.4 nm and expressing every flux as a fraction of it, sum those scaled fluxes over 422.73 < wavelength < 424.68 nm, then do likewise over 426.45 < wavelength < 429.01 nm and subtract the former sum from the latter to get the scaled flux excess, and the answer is 2.7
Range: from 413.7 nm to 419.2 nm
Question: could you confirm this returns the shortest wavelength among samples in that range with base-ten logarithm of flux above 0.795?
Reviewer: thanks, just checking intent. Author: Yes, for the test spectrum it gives 413.776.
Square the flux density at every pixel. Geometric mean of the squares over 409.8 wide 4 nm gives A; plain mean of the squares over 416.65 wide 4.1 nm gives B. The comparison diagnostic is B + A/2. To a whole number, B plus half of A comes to 57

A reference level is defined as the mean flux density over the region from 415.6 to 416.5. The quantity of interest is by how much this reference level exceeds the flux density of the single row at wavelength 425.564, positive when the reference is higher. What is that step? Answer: 1.2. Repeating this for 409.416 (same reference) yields -0.1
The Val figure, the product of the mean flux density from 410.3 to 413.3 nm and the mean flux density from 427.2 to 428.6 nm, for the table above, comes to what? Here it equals 44.1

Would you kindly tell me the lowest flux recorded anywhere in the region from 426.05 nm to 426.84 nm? 6.244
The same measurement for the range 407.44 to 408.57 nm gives 4.682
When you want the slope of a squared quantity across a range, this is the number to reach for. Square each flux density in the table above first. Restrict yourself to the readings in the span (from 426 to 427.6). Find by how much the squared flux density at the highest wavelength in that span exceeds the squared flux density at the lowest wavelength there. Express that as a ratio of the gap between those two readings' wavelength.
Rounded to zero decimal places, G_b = -8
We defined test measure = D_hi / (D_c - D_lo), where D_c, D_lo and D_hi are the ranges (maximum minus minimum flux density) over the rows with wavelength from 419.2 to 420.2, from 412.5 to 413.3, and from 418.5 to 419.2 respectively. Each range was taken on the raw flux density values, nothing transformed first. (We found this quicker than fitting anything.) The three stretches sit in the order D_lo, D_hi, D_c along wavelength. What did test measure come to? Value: -16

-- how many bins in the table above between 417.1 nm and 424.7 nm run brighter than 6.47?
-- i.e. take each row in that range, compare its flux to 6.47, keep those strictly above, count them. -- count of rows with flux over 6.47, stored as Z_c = 19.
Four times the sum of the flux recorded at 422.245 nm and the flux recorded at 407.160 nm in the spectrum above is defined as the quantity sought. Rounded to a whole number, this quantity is 47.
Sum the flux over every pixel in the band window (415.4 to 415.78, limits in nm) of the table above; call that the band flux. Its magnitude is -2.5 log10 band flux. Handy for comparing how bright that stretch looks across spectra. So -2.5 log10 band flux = -2.8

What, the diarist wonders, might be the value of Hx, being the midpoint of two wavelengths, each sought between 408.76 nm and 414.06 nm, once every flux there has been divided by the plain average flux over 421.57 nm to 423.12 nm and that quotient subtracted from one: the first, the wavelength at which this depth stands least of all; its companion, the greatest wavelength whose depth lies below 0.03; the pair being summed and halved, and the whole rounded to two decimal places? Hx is 413.30 nm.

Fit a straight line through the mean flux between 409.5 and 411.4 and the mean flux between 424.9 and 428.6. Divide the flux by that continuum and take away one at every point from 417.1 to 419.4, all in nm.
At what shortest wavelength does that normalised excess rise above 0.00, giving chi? 417.604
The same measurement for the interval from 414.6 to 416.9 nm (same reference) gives 415.686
